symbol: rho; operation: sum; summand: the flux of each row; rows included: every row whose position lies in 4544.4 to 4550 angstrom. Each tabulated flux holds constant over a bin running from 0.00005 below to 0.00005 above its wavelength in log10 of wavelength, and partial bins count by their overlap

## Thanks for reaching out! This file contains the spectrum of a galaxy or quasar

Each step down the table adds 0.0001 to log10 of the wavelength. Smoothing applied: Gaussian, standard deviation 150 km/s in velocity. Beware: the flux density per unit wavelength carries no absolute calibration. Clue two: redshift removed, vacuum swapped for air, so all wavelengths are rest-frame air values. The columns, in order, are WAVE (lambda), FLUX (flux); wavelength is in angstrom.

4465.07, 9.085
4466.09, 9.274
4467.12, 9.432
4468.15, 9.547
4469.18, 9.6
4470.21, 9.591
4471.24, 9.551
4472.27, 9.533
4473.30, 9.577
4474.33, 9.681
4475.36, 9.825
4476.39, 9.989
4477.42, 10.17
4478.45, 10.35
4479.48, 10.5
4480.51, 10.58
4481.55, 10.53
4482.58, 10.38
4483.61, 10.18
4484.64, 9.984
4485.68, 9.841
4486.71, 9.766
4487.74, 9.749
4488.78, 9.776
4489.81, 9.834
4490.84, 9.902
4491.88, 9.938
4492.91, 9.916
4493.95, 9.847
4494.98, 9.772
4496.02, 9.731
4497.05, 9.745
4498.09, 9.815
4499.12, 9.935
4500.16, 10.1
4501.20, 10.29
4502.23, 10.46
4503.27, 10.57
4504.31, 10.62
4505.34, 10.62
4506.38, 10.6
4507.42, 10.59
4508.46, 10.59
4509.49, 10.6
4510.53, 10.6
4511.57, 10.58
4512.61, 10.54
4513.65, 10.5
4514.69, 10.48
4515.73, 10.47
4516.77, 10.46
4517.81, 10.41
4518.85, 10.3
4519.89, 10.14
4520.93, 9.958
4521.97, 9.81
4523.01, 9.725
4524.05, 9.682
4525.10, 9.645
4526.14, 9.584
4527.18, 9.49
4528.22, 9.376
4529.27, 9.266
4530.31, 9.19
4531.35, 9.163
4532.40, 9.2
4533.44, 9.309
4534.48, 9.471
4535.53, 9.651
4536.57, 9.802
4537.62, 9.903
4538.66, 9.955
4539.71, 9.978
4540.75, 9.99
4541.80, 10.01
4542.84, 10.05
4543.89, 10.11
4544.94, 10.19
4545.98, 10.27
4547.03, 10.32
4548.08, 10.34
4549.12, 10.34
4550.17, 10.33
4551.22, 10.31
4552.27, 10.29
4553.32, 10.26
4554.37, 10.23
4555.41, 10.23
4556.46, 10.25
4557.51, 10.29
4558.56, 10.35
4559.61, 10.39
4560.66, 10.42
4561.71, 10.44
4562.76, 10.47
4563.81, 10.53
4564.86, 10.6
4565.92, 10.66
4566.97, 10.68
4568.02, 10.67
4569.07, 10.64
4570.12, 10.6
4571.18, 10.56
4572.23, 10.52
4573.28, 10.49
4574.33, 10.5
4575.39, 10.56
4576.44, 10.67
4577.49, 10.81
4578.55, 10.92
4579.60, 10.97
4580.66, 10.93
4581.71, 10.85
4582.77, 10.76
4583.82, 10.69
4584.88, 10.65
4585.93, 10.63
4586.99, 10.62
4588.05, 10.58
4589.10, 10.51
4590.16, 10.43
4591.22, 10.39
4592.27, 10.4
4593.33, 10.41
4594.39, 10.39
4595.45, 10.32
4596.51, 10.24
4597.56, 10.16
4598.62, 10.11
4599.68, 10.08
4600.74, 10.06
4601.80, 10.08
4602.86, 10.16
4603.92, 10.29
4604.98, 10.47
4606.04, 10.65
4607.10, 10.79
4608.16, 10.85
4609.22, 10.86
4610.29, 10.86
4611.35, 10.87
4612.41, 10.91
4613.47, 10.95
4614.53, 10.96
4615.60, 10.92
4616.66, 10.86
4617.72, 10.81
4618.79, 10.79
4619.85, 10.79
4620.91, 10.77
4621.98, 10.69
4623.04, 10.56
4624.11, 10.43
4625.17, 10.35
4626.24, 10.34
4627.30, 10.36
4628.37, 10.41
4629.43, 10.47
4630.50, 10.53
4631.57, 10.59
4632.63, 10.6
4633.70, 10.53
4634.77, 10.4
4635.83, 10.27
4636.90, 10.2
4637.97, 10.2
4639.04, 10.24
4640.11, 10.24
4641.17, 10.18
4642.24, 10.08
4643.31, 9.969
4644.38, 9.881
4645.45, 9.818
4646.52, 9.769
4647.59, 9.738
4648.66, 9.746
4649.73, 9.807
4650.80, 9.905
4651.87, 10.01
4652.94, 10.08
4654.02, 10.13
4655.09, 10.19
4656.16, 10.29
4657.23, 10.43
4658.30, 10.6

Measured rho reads 51.5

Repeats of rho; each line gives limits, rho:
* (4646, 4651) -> 49.0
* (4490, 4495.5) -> 49.4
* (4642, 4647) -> 49.5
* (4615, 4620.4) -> 54.2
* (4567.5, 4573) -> 53.0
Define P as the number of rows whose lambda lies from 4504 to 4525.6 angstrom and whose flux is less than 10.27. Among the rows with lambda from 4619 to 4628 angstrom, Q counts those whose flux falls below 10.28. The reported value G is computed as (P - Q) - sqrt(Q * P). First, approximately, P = 6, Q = 0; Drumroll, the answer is 6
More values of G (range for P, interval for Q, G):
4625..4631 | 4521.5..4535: -13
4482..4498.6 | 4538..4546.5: -4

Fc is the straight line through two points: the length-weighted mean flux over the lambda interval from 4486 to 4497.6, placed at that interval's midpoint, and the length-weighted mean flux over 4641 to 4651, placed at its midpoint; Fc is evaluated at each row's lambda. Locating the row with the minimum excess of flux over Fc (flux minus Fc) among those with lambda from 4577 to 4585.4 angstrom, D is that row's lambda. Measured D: 4584.88 angstrom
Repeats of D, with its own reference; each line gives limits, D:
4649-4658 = 4649.73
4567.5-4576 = 4573.28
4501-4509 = 4501.20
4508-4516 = 4515.73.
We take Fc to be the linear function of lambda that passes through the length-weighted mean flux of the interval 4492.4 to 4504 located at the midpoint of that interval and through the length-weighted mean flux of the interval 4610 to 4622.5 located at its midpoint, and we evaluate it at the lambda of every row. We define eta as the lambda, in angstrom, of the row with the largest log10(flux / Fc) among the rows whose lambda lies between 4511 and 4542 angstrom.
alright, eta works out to 4511.57 angstrom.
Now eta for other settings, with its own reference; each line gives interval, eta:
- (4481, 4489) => 4481.55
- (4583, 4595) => 4583.82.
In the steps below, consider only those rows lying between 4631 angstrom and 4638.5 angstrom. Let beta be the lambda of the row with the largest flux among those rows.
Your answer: 4632.63 angstrom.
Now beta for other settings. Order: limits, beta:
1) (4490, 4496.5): 4491.88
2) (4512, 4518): 4512.61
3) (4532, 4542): 4541.80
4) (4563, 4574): 4566.97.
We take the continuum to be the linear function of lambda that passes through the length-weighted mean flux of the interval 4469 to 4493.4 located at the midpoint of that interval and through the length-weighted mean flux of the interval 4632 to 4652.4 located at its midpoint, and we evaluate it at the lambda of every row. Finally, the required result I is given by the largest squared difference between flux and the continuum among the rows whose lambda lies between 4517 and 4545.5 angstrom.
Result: 0.69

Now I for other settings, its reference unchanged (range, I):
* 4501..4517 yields 0.42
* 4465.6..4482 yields 0.44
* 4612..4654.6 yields 0.80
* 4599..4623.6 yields 0.80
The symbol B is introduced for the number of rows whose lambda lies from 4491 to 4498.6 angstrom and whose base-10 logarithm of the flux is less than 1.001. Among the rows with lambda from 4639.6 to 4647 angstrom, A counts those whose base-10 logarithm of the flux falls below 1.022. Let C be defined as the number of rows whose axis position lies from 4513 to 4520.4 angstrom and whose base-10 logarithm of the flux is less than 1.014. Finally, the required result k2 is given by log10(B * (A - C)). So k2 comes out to 1.54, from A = 7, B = 7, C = 2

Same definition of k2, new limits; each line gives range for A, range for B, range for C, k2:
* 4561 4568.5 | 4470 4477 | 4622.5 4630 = 1.15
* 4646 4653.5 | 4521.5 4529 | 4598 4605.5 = 0.85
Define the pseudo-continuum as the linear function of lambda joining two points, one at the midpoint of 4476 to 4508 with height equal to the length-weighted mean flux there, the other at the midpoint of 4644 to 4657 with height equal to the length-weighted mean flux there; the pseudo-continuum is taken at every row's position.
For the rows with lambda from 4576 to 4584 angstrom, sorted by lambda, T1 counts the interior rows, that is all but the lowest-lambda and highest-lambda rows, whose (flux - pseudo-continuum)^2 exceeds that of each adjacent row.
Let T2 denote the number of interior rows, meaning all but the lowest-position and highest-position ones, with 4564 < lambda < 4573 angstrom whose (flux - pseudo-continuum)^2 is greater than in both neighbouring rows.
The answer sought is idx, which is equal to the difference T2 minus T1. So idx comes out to 0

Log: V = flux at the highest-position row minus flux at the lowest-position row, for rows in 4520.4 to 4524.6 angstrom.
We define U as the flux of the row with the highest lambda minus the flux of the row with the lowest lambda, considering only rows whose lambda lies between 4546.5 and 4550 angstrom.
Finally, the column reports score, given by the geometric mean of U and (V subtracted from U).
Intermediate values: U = 0.02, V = -0.28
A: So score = 0.08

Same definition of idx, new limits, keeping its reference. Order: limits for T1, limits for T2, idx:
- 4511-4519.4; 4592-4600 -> 1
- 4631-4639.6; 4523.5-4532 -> -1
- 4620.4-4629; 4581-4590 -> 0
